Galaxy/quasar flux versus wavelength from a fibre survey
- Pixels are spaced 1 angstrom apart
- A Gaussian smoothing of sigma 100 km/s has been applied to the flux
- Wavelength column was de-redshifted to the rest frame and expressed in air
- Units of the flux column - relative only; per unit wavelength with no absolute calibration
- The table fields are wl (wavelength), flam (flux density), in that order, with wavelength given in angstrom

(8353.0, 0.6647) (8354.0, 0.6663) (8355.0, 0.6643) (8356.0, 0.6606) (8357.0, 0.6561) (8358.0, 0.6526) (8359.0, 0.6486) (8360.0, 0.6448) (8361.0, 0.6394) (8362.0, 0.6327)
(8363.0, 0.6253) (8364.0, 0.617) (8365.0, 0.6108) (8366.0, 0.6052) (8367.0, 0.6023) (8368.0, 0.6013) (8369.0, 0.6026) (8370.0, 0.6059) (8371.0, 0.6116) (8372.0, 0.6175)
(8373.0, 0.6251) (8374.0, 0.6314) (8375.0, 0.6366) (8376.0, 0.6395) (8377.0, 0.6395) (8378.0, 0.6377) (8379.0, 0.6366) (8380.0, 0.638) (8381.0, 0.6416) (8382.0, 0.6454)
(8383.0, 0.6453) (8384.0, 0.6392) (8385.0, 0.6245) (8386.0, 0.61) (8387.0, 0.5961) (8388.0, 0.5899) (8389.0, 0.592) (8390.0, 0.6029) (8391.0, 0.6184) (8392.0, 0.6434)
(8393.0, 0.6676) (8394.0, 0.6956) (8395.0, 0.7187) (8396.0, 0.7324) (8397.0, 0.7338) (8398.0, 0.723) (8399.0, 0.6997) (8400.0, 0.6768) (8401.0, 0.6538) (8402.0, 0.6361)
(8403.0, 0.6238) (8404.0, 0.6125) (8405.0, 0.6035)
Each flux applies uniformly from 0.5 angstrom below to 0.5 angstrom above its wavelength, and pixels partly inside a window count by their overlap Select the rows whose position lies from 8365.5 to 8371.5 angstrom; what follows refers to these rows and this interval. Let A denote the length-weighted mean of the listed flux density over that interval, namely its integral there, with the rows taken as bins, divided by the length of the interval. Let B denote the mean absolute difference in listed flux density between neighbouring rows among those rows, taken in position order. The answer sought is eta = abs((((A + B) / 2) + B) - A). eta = 0.298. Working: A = 0.605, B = 0.003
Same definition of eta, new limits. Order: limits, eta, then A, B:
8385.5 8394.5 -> 0.288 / 0.624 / 0.016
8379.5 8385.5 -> 0.311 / 0.639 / 0.006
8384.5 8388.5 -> 0.285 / 0.605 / 0.012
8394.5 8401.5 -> 0.329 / 0.705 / 0.016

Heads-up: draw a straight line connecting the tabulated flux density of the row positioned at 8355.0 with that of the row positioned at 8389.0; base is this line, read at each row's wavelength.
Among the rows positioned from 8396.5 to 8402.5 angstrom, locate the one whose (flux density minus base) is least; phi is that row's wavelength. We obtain 8402.0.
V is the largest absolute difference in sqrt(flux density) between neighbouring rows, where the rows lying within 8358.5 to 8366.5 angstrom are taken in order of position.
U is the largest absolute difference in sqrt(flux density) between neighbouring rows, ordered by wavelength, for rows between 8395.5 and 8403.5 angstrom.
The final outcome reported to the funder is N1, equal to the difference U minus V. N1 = 0.009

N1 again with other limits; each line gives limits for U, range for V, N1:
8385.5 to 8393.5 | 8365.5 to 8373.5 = 0.011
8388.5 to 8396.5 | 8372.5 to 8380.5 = 0.013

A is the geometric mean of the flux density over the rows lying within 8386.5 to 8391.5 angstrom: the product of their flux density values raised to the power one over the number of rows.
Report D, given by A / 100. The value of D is 0.0060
